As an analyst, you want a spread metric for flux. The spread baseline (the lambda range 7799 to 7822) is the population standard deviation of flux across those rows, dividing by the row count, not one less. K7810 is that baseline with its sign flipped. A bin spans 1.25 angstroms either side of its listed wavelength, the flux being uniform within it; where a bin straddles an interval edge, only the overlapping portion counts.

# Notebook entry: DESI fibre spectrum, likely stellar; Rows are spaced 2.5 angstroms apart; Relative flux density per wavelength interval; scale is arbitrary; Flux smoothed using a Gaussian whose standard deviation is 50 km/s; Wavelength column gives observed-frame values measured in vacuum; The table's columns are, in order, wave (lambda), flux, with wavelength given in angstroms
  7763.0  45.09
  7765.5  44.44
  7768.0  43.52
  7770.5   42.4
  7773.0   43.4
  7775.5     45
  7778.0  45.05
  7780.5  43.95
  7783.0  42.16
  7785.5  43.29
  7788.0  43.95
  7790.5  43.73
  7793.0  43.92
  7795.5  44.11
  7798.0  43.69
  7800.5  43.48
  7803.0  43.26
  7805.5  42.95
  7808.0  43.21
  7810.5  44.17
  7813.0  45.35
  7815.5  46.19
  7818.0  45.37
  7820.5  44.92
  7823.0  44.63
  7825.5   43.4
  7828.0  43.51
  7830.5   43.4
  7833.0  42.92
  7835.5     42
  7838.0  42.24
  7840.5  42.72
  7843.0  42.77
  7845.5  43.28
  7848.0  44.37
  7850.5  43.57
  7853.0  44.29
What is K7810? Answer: -1.1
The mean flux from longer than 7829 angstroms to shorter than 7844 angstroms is 42.7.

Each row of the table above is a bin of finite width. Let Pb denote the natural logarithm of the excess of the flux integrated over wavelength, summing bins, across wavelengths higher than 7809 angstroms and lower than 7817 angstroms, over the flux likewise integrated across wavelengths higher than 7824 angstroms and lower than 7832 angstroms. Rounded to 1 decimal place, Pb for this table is 2.6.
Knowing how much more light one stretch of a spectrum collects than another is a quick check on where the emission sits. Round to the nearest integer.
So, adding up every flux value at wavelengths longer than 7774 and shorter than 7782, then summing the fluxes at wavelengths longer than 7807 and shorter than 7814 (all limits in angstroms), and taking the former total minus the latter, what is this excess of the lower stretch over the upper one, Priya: 1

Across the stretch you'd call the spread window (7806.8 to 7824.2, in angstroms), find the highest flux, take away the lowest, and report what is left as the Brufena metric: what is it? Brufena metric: 3.0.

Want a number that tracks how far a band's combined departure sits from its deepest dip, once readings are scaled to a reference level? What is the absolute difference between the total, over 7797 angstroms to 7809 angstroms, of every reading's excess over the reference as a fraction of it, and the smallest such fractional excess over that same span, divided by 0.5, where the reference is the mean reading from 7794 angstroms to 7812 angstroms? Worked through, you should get 0.03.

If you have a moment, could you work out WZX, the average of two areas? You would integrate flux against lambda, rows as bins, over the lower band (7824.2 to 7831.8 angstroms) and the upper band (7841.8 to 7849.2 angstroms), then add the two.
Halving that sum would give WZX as 326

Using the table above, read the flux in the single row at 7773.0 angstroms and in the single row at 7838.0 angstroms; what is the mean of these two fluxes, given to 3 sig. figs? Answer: 42.8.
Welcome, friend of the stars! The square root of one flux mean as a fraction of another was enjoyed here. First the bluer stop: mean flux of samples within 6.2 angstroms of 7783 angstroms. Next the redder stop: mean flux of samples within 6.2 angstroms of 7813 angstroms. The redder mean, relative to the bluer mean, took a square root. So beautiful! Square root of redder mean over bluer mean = 1.01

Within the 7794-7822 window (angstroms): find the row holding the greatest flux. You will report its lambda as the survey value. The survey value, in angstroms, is 7815.5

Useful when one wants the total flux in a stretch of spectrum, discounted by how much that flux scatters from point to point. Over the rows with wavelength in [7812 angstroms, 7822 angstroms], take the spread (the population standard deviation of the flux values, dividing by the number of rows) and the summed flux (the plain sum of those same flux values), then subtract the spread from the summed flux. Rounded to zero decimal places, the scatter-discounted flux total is 181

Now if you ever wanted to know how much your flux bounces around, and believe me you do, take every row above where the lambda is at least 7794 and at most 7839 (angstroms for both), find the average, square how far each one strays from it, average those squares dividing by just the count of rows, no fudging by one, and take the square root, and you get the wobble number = 1.08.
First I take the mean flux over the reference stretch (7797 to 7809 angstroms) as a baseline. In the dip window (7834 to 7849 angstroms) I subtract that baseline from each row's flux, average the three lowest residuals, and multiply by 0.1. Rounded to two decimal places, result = -0.10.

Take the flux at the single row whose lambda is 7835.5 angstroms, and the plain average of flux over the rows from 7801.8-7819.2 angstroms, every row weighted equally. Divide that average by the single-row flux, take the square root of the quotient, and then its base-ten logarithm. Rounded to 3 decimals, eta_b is 0.012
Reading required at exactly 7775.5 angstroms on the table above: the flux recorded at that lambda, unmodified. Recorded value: 45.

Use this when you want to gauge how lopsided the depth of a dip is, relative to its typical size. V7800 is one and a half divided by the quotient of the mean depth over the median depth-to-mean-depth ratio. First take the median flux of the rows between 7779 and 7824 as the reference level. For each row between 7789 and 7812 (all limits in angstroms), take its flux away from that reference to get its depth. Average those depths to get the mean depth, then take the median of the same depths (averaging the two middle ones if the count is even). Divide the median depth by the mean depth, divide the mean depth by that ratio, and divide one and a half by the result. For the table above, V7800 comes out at 4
